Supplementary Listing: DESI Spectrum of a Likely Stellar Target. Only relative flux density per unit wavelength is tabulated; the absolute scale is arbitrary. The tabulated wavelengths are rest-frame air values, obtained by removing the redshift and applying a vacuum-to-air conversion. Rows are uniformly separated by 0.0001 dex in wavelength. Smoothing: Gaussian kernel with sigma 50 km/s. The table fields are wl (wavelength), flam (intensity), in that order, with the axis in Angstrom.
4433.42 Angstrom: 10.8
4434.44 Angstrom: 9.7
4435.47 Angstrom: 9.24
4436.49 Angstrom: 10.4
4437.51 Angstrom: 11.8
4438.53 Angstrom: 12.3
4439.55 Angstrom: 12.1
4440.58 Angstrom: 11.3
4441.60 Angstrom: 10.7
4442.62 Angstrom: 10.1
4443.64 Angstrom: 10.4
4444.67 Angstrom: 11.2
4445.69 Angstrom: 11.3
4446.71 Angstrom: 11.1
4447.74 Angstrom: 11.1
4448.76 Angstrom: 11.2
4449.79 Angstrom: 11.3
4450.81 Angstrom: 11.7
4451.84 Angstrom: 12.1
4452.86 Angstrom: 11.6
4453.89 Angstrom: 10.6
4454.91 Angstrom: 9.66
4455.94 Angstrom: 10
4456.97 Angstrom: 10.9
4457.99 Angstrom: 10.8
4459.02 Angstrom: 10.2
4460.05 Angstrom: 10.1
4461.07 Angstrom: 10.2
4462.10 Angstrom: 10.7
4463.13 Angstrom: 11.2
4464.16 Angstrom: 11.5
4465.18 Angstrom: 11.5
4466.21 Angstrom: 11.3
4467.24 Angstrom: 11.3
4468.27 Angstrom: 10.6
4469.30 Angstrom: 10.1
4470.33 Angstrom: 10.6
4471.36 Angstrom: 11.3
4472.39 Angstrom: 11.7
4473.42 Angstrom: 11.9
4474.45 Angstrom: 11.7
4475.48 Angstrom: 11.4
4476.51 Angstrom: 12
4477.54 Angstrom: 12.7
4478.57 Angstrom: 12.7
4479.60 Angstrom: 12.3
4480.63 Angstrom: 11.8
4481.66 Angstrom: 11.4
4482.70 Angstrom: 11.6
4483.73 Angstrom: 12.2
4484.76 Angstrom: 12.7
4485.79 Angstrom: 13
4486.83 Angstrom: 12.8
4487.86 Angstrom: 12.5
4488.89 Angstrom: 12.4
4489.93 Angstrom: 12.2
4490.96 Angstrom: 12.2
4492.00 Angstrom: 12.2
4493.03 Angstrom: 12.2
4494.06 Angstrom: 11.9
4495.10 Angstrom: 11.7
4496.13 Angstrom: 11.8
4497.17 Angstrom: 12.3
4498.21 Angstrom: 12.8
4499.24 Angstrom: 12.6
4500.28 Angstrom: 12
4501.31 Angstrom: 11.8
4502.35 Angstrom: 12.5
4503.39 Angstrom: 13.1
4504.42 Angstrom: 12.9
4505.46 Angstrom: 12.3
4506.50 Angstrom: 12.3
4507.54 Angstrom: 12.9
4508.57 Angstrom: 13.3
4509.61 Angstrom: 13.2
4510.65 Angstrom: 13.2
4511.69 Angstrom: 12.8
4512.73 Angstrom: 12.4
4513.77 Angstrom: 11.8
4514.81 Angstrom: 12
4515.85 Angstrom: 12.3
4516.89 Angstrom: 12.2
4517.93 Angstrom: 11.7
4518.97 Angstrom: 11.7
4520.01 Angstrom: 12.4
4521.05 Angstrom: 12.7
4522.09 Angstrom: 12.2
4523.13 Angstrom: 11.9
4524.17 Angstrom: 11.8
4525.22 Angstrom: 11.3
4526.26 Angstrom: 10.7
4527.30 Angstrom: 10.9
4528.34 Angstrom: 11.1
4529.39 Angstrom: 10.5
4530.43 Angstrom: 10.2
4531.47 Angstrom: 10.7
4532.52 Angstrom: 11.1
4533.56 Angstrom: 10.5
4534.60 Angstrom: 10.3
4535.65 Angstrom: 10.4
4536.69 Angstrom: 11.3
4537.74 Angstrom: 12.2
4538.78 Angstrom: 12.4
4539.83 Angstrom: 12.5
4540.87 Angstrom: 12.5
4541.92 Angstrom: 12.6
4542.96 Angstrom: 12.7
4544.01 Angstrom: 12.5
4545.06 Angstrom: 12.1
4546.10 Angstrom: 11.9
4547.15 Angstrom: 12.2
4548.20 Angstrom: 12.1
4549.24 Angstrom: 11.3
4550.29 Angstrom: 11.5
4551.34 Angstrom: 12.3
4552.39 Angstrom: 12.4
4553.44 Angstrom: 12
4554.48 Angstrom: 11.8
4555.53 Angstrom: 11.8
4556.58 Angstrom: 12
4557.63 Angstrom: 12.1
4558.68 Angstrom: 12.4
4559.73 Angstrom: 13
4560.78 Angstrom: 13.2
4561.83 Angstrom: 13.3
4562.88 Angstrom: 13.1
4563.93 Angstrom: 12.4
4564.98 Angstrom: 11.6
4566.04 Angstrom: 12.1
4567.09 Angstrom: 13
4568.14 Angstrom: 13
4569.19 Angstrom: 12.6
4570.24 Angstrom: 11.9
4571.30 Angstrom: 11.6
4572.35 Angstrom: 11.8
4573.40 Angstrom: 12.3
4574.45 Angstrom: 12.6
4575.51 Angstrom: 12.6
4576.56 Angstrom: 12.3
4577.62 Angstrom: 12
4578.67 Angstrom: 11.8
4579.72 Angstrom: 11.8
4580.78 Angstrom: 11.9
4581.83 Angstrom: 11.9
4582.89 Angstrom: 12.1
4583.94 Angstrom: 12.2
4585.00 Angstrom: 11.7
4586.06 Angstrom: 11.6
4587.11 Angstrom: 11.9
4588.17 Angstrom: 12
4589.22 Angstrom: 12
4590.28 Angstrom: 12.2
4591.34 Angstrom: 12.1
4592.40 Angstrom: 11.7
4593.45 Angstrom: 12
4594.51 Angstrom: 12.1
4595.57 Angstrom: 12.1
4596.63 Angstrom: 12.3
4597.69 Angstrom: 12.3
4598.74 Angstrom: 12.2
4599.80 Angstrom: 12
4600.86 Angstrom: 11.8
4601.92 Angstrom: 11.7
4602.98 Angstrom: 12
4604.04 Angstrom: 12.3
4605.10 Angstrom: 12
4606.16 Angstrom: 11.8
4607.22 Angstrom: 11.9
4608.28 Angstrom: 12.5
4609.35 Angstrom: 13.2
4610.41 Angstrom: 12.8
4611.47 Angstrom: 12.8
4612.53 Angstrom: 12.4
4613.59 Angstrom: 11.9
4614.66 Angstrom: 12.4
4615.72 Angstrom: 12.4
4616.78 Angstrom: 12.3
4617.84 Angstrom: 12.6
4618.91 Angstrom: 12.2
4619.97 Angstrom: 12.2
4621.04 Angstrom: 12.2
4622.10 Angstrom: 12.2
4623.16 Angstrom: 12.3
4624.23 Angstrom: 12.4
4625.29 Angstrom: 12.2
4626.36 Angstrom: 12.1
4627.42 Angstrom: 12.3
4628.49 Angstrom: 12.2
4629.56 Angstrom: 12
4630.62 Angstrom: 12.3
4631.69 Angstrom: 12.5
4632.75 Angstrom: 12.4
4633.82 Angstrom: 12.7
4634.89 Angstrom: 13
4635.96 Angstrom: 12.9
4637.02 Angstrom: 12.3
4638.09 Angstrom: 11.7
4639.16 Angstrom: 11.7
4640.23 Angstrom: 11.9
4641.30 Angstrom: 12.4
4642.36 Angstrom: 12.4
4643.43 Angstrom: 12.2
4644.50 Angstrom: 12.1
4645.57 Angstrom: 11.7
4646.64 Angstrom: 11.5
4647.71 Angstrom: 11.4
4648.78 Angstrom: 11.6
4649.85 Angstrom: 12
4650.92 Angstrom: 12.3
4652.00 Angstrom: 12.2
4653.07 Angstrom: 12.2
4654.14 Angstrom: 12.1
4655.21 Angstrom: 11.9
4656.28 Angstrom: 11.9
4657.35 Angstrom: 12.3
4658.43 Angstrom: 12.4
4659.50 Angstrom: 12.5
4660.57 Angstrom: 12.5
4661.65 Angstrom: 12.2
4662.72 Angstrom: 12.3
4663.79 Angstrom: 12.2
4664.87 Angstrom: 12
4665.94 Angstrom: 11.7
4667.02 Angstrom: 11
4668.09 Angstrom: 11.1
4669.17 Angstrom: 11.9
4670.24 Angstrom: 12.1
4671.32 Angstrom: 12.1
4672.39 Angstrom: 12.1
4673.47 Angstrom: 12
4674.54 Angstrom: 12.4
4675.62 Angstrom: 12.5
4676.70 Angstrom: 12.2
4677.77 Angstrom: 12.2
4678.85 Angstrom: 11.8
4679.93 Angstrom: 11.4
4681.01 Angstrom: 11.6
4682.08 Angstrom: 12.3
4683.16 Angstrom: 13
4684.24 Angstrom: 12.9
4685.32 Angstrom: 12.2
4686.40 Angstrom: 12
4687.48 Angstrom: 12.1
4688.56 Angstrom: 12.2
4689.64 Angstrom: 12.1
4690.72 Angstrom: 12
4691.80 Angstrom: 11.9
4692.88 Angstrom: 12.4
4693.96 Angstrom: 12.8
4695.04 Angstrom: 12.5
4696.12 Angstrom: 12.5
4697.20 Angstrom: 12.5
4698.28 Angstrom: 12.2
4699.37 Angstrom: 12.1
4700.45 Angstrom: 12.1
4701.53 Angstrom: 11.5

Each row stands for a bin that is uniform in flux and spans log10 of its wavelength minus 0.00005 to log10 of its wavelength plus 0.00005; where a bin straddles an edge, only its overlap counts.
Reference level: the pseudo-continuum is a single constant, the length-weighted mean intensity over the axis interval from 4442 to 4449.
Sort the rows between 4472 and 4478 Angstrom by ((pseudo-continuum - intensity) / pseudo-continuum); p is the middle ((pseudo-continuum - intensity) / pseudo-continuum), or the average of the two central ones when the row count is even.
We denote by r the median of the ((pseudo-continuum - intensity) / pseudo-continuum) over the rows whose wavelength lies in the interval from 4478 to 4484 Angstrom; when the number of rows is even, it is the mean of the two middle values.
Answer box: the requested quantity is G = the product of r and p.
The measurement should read 0.0082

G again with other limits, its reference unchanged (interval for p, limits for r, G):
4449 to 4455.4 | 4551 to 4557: 0.0050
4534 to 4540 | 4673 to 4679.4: 0.0092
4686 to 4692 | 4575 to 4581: 0.0100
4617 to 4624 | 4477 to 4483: 0.0124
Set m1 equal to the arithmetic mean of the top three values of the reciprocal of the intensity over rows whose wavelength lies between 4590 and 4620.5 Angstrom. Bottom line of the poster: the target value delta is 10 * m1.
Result 0.85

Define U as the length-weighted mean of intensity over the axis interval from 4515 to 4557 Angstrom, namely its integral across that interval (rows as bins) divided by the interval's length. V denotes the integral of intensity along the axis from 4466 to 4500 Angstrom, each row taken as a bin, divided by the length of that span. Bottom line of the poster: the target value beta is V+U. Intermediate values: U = 11.72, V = 11.9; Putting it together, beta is 23.7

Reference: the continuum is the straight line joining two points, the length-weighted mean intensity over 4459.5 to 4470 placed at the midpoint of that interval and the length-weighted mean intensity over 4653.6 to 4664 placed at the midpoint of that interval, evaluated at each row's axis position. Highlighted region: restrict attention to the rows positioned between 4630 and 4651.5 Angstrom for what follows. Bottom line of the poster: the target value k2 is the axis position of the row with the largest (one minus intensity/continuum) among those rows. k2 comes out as 4647.71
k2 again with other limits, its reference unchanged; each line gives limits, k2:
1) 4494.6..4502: 4495.10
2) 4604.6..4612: 4606.16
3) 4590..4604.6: 4601.92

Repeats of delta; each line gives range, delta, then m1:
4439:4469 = 1.01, 0.101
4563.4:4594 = 0.86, 0.086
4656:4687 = 0.90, 0.090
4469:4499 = 0.94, 0.094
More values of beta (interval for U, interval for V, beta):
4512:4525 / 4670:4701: 24.3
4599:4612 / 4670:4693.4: 24.4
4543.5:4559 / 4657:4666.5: 24.2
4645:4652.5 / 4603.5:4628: 24.1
